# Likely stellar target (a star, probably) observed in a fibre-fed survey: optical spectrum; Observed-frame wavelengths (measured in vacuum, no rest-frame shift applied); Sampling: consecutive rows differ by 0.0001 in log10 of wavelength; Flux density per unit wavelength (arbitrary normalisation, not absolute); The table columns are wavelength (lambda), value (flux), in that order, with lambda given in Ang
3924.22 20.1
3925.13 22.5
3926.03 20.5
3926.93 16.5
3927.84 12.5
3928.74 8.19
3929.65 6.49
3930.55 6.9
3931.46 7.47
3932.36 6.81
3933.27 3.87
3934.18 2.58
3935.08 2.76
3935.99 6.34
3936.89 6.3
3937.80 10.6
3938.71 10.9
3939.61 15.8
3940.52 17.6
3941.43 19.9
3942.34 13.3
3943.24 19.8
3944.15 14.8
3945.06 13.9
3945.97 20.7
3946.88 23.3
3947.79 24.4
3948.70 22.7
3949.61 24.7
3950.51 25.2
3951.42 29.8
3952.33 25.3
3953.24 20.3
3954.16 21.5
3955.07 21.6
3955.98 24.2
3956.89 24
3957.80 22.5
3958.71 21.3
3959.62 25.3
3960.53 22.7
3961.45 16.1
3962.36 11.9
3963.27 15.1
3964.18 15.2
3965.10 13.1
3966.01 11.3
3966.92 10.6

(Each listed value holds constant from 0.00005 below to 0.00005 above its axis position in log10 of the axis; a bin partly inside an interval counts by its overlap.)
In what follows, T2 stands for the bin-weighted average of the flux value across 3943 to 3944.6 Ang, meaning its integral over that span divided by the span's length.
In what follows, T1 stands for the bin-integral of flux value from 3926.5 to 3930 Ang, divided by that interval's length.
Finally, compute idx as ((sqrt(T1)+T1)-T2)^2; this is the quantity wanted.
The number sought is 7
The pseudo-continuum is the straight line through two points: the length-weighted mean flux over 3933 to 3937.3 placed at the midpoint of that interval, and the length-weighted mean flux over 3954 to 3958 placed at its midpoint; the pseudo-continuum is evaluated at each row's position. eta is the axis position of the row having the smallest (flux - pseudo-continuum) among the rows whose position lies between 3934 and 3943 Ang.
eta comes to 3935.08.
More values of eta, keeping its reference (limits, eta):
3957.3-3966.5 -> 3966.01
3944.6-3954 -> 3953.24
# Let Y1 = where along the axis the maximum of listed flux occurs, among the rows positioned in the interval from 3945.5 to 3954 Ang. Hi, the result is 3951.42 Ang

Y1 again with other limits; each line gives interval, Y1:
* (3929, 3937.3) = 3931.46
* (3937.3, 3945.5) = 3941.43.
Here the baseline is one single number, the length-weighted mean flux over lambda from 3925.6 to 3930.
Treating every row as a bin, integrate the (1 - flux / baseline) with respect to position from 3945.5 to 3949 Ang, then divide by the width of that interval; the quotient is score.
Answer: -0.8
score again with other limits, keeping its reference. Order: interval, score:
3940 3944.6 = -0.3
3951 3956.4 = -0.8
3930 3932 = 0.4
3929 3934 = 0.5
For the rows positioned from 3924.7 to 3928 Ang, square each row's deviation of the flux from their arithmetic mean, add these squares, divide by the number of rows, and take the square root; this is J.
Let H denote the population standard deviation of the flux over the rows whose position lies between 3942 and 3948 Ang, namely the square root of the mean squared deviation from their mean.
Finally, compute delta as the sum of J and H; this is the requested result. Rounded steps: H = 4.2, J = 3.8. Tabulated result 8.1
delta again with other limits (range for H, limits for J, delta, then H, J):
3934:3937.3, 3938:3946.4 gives 5.0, 1.8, 3.2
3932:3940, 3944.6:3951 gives 7.8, 4.1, 3.6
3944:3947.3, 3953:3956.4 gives 5.4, 3.9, 1.4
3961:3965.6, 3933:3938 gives 4.3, 1.5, 2.8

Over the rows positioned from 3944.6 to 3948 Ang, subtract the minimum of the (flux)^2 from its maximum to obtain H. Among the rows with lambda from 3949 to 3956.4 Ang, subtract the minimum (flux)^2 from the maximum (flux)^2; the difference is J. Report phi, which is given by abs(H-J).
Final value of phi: 74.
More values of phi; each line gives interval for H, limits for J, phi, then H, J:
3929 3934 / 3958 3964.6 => 458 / 41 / 498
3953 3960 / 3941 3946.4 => 24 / 228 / 252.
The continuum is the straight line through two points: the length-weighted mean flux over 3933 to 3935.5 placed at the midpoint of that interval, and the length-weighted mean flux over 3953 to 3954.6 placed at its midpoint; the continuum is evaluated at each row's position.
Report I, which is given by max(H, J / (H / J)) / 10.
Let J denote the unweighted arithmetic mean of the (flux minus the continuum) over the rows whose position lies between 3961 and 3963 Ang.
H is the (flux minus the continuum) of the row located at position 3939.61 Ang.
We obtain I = 2.6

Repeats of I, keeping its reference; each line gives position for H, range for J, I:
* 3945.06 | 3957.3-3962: 2.1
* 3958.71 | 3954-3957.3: 0.0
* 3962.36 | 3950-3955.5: -0.1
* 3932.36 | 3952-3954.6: 0.6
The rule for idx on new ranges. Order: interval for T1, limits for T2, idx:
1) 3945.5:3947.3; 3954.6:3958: 12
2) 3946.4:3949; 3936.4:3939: 368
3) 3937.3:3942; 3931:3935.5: 195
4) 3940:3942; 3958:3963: 10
